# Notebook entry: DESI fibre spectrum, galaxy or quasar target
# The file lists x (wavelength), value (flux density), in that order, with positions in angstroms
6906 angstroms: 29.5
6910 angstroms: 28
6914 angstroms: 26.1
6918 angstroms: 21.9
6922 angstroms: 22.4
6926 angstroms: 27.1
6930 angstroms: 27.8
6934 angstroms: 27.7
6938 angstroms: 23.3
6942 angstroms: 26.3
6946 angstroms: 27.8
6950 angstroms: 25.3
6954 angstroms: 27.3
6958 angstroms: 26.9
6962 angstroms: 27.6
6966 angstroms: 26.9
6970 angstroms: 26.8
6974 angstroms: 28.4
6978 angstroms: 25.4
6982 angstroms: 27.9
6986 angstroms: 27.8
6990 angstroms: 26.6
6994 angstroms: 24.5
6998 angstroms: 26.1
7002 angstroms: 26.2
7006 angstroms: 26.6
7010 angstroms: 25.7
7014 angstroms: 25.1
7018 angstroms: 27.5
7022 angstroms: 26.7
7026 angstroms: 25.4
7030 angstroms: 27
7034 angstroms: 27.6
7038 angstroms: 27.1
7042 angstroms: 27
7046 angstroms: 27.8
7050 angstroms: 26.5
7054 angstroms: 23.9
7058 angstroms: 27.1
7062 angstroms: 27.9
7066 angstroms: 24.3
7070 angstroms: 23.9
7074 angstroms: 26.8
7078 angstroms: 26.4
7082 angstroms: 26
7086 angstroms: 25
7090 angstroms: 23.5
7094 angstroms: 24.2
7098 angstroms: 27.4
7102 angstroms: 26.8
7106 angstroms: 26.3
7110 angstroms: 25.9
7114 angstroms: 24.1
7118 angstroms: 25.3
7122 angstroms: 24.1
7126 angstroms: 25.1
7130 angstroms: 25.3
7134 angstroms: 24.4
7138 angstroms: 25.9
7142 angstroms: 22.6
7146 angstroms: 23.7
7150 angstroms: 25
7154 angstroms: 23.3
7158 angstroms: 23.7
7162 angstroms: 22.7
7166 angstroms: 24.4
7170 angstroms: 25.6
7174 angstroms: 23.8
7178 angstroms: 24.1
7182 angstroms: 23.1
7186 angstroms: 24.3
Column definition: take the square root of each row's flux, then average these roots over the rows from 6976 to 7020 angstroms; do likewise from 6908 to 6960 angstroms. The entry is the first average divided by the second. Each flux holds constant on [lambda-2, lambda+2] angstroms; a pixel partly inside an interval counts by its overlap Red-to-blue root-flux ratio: 1.01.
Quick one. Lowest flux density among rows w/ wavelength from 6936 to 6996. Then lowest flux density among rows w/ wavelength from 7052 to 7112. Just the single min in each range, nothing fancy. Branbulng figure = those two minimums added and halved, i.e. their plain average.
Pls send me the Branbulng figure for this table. 23.4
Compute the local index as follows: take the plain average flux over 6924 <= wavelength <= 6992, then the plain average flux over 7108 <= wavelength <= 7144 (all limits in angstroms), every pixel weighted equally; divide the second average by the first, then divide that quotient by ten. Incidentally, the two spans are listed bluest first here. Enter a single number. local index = 0.092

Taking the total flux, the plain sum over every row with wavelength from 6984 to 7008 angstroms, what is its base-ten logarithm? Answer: 2.198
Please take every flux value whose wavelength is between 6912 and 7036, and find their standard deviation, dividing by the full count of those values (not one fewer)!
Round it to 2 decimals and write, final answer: 1.56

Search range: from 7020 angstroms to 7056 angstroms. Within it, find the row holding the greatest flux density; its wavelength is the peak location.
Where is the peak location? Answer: 7046 angstroms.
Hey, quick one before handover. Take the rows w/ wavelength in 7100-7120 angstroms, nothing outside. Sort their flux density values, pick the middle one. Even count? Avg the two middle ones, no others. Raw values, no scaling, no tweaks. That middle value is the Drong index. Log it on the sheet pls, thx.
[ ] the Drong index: 25.9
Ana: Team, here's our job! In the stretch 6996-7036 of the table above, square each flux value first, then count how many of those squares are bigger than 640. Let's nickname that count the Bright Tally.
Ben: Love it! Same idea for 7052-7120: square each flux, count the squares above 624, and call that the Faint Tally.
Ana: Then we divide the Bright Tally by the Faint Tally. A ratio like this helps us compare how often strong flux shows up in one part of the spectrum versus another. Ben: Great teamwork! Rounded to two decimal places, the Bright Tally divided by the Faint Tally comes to 0.82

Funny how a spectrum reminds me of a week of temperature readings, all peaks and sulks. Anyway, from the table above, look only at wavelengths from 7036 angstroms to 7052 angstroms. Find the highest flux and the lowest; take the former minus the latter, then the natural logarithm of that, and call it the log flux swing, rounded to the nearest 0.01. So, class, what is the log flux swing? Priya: 0.26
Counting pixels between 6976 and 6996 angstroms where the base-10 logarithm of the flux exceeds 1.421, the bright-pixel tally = 3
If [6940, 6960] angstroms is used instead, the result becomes 3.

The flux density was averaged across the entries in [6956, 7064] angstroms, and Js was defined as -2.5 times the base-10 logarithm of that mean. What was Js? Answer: -3.56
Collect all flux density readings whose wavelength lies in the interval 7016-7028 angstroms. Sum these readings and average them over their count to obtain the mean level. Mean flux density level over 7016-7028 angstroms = 26.5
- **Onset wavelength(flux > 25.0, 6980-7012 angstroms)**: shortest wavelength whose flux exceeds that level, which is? 6982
